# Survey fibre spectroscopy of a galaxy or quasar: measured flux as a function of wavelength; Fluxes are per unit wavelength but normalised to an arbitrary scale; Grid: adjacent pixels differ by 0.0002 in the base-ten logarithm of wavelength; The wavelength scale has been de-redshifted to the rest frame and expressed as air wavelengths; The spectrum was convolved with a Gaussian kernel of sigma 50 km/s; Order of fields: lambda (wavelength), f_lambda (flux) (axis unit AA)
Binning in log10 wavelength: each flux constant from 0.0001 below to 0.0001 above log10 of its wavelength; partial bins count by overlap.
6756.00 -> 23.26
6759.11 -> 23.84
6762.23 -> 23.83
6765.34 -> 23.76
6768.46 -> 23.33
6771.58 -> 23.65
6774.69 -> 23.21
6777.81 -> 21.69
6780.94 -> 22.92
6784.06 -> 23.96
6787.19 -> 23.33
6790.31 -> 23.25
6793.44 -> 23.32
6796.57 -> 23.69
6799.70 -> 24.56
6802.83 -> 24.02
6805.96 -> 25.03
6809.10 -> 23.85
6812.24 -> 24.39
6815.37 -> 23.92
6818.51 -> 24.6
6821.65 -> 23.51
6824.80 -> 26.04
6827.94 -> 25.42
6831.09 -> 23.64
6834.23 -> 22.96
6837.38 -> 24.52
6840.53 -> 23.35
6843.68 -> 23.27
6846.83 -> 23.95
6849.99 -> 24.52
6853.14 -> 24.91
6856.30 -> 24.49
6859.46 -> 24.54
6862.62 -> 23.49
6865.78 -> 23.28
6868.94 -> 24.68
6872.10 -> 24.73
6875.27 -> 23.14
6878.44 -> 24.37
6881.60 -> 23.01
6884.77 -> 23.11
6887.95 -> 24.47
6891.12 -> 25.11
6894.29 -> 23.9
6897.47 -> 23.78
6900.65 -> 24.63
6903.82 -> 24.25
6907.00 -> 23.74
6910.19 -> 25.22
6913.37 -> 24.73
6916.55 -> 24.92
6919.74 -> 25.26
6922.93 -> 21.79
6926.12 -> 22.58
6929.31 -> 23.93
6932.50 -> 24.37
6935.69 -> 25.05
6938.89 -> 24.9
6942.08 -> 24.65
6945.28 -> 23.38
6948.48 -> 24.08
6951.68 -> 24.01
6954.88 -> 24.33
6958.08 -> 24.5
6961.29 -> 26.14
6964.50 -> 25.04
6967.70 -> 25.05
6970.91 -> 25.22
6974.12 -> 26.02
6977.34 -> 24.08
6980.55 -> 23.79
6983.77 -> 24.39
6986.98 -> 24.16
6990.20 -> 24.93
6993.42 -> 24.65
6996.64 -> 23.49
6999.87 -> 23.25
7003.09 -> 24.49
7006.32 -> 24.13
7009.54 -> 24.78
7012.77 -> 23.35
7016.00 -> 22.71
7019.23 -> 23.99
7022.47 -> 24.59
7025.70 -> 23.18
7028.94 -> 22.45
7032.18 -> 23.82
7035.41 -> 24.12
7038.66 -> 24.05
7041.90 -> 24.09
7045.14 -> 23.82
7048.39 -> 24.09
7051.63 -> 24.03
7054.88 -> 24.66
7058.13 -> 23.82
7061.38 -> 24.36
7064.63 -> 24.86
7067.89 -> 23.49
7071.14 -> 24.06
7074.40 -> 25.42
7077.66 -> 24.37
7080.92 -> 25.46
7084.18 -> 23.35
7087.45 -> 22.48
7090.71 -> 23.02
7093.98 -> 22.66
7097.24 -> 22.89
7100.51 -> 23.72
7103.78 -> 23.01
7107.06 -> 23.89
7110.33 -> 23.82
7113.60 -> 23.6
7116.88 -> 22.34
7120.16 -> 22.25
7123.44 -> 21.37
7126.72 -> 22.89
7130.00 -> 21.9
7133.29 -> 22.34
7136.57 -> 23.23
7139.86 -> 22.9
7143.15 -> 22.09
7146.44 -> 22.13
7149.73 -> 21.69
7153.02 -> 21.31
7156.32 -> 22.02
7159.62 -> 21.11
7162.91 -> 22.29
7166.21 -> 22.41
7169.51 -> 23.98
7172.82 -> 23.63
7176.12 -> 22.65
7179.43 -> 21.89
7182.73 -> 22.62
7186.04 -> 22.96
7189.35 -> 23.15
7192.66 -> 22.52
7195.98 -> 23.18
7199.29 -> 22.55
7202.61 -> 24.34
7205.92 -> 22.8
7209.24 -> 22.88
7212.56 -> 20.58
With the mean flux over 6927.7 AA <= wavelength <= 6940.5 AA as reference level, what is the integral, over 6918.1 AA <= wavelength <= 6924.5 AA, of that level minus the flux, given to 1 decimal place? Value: 6.6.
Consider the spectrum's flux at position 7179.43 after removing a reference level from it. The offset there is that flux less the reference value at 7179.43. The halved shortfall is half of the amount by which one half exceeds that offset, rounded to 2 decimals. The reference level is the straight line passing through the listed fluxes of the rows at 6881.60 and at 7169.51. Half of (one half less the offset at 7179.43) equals 1.31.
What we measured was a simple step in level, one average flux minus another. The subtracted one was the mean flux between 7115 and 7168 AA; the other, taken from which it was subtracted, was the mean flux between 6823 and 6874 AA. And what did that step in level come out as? 2.1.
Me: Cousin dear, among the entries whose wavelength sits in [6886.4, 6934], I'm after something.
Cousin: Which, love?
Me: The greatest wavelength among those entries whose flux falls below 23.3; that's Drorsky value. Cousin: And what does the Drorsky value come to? 6926.12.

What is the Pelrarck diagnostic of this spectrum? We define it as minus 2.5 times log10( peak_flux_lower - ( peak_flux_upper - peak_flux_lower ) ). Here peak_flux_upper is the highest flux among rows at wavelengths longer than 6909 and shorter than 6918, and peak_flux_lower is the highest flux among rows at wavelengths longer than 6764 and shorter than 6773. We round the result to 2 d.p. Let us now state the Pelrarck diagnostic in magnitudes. -3.37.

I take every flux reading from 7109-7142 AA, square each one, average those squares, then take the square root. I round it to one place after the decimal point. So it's 22.7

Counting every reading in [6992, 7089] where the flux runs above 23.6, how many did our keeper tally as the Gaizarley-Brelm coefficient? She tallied 21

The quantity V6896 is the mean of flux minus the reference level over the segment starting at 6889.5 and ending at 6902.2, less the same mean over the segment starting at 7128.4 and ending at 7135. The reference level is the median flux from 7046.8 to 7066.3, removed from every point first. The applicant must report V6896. 2.2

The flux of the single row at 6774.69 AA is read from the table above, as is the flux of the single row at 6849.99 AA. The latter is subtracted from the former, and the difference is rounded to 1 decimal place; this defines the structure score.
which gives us -1.3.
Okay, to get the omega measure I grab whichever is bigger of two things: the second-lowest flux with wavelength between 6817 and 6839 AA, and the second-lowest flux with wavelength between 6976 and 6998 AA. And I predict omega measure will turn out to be 23.8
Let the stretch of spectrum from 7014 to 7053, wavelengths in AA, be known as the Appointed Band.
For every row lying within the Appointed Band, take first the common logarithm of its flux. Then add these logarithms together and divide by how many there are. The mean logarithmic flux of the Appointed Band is 1.375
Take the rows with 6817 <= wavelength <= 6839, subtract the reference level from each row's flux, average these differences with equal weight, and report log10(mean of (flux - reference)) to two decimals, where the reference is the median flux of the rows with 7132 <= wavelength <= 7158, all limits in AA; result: 0.36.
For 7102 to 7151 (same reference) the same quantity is -0.28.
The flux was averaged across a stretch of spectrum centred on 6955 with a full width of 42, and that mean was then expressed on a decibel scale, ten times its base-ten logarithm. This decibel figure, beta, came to 13.94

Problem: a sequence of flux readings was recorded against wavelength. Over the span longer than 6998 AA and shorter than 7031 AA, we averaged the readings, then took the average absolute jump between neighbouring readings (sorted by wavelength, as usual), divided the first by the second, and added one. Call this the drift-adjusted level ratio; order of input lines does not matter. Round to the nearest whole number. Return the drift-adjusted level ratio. 27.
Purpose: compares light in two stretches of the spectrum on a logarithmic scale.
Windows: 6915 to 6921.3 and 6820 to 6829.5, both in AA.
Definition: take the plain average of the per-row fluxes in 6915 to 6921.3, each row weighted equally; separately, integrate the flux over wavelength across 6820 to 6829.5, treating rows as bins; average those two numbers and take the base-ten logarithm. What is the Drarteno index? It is 2.12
